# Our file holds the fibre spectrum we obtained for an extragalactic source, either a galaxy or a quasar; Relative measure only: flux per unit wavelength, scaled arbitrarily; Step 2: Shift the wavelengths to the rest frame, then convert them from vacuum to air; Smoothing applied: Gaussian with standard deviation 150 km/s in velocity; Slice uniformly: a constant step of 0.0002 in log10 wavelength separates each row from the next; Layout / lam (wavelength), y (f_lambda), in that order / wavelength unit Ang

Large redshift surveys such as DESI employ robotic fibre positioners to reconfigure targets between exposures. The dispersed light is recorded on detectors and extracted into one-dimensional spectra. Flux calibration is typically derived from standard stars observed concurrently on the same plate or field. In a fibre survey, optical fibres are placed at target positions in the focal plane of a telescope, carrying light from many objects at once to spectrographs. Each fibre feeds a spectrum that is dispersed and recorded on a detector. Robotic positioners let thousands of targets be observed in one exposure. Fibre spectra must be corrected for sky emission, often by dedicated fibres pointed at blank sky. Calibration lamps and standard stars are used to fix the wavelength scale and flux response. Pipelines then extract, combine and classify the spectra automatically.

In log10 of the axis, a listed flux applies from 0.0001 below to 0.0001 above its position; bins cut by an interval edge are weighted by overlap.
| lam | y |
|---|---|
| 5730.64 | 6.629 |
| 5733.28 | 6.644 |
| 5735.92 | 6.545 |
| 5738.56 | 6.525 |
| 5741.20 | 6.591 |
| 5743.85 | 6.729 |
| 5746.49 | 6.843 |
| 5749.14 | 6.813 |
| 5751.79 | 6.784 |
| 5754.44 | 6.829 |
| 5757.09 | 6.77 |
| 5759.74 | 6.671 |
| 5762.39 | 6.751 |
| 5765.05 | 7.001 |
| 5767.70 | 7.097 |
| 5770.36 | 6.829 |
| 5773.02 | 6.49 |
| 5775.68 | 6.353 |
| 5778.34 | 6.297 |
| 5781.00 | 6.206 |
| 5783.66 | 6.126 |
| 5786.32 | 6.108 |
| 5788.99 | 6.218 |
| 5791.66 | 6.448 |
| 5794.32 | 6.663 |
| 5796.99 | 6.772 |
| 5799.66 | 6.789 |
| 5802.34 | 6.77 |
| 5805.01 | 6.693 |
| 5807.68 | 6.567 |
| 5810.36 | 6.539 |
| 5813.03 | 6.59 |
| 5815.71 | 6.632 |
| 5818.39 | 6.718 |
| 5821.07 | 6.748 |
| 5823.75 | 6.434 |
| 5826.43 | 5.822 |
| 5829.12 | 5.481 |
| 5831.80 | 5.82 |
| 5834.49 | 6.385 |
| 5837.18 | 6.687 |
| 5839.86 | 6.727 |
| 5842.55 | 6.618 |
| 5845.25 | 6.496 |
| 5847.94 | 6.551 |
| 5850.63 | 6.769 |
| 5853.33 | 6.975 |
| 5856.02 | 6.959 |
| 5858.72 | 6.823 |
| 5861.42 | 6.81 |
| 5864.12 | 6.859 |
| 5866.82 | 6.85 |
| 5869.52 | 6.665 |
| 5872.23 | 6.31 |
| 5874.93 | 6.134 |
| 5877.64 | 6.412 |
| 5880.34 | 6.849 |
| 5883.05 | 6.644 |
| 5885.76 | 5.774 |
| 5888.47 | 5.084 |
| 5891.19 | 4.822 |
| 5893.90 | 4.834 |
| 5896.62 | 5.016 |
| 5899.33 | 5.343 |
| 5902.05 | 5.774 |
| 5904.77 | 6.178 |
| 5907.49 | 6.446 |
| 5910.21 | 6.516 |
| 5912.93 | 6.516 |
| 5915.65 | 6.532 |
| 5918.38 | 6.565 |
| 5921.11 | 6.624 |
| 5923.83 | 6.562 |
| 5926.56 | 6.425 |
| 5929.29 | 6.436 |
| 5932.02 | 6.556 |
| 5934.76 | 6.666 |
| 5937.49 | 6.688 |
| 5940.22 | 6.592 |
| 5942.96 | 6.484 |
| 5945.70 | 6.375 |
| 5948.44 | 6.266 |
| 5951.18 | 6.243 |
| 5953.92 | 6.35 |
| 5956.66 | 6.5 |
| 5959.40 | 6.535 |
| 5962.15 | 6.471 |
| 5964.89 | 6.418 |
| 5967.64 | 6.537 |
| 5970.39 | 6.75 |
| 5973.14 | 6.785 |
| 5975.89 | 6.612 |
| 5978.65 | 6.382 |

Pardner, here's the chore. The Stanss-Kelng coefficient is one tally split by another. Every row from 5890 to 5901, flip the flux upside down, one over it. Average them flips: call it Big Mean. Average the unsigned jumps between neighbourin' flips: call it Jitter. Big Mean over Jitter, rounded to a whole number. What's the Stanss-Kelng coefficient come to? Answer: 30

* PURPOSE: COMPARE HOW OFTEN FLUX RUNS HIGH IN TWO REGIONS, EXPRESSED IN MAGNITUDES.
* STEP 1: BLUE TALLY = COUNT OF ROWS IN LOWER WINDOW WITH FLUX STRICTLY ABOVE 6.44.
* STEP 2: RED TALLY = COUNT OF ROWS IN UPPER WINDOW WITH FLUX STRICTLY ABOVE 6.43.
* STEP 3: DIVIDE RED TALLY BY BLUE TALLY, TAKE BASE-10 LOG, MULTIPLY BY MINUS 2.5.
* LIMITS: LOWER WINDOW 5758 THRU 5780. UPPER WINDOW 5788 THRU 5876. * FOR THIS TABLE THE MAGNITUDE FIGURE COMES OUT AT -1.6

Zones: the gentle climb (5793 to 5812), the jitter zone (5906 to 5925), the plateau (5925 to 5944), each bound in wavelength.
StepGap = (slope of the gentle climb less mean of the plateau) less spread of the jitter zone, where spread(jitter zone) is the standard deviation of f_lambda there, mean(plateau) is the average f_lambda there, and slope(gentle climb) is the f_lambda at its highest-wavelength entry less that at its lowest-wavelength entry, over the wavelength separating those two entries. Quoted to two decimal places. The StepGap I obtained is -6.61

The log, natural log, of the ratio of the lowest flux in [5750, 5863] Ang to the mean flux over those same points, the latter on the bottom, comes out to -0.18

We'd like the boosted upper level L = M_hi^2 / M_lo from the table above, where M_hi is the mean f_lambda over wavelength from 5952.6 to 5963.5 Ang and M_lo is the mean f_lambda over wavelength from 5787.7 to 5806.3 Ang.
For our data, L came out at 6.31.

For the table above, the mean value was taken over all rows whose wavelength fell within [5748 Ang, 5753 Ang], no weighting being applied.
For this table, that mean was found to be 6.80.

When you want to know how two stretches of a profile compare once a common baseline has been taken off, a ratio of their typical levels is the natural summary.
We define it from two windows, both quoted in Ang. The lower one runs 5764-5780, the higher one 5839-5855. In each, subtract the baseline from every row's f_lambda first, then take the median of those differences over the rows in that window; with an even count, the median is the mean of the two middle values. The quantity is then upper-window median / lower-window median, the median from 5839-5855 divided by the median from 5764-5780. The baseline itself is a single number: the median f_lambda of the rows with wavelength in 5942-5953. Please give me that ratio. 1.0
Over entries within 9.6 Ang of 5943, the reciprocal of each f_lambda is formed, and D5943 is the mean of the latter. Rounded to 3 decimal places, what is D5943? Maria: 0.155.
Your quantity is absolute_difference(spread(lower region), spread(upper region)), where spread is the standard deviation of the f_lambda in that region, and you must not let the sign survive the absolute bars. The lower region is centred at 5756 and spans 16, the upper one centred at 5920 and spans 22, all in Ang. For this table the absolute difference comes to 0.01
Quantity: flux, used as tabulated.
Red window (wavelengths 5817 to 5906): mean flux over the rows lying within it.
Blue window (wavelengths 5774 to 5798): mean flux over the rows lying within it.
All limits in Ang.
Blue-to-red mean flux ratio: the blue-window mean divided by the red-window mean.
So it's 1.016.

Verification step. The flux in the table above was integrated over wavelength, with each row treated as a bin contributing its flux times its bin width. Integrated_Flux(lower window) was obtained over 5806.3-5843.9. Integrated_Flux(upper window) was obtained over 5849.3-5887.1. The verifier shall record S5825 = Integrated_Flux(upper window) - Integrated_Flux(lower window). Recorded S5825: 10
